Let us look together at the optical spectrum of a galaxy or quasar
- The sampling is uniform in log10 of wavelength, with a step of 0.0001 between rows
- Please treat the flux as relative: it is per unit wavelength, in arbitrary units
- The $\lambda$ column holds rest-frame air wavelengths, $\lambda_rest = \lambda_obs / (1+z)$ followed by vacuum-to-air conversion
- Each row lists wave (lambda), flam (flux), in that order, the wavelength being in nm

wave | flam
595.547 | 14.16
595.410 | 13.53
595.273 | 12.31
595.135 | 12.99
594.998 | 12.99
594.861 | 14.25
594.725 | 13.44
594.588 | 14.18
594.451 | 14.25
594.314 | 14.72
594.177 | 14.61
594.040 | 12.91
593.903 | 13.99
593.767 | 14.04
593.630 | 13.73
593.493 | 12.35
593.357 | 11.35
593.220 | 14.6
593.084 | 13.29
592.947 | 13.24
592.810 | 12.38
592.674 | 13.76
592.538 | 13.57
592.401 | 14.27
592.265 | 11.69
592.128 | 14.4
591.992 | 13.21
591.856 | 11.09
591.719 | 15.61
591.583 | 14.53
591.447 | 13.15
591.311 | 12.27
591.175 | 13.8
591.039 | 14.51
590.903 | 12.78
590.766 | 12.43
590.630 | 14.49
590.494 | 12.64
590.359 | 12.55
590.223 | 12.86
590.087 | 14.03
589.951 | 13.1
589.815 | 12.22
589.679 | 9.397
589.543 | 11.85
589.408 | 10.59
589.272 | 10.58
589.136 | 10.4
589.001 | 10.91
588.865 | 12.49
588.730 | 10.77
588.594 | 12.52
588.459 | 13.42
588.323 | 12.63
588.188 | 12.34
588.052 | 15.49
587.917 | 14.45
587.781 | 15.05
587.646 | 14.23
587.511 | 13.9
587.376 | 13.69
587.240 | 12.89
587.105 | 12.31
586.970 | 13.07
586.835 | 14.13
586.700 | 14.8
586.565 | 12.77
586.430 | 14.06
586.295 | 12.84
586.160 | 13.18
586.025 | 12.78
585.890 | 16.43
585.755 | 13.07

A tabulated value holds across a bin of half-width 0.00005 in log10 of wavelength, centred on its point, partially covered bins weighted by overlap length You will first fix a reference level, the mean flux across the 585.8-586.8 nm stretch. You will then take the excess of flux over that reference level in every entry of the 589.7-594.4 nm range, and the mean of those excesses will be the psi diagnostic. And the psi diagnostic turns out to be -0.5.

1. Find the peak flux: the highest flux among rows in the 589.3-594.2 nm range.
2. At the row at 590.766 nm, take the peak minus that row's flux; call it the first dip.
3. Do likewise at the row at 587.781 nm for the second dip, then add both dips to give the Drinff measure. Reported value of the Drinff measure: 3.7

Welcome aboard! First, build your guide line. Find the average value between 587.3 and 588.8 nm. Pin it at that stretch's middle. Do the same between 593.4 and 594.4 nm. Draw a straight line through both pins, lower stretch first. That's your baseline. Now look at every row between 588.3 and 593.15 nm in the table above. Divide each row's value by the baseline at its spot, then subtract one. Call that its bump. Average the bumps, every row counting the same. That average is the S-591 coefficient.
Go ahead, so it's -0.07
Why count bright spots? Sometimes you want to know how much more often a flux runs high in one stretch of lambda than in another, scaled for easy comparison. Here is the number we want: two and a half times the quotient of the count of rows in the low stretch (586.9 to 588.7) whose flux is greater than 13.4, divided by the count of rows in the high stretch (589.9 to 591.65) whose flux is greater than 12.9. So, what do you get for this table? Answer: 2.5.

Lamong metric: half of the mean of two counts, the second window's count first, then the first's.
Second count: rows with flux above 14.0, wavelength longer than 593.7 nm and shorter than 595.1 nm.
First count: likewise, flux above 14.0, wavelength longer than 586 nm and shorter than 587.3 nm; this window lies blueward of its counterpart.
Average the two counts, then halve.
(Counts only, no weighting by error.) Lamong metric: 2.25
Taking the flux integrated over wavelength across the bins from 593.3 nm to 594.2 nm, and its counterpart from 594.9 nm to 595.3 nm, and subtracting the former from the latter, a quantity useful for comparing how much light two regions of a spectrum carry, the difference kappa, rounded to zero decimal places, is -7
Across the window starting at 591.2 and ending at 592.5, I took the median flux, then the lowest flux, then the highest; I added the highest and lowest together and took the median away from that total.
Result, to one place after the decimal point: 13.5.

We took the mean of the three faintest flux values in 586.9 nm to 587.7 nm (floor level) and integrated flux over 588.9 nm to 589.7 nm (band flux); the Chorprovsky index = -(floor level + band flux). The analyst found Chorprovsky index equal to -21.4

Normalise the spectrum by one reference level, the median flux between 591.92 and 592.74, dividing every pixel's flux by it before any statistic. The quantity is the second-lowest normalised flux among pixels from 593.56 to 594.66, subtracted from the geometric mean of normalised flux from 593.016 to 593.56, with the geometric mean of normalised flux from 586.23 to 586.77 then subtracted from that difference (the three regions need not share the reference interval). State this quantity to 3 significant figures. -1.06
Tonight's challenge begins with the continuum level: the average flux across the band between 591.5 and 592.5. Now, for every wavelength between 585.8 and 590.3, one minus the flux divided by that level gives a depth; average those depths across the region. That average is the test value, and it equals 0.046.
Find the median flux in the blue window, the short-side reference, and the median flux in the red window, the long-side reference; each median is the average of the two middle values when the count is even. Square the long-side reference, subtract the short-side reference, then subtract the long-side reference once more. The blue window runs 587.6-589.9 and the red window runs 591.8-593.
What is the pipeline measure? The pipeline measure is 150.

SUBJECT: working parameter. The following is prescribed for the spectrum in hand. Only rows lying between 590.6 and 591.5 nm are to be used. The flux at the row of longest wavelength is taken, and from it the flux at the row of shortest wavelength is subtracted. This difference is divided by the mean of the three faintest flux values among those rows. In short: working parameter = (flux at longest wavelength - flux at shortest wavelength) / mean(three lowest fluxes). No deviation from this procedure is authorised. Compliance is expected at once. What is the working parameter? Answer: -0.11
